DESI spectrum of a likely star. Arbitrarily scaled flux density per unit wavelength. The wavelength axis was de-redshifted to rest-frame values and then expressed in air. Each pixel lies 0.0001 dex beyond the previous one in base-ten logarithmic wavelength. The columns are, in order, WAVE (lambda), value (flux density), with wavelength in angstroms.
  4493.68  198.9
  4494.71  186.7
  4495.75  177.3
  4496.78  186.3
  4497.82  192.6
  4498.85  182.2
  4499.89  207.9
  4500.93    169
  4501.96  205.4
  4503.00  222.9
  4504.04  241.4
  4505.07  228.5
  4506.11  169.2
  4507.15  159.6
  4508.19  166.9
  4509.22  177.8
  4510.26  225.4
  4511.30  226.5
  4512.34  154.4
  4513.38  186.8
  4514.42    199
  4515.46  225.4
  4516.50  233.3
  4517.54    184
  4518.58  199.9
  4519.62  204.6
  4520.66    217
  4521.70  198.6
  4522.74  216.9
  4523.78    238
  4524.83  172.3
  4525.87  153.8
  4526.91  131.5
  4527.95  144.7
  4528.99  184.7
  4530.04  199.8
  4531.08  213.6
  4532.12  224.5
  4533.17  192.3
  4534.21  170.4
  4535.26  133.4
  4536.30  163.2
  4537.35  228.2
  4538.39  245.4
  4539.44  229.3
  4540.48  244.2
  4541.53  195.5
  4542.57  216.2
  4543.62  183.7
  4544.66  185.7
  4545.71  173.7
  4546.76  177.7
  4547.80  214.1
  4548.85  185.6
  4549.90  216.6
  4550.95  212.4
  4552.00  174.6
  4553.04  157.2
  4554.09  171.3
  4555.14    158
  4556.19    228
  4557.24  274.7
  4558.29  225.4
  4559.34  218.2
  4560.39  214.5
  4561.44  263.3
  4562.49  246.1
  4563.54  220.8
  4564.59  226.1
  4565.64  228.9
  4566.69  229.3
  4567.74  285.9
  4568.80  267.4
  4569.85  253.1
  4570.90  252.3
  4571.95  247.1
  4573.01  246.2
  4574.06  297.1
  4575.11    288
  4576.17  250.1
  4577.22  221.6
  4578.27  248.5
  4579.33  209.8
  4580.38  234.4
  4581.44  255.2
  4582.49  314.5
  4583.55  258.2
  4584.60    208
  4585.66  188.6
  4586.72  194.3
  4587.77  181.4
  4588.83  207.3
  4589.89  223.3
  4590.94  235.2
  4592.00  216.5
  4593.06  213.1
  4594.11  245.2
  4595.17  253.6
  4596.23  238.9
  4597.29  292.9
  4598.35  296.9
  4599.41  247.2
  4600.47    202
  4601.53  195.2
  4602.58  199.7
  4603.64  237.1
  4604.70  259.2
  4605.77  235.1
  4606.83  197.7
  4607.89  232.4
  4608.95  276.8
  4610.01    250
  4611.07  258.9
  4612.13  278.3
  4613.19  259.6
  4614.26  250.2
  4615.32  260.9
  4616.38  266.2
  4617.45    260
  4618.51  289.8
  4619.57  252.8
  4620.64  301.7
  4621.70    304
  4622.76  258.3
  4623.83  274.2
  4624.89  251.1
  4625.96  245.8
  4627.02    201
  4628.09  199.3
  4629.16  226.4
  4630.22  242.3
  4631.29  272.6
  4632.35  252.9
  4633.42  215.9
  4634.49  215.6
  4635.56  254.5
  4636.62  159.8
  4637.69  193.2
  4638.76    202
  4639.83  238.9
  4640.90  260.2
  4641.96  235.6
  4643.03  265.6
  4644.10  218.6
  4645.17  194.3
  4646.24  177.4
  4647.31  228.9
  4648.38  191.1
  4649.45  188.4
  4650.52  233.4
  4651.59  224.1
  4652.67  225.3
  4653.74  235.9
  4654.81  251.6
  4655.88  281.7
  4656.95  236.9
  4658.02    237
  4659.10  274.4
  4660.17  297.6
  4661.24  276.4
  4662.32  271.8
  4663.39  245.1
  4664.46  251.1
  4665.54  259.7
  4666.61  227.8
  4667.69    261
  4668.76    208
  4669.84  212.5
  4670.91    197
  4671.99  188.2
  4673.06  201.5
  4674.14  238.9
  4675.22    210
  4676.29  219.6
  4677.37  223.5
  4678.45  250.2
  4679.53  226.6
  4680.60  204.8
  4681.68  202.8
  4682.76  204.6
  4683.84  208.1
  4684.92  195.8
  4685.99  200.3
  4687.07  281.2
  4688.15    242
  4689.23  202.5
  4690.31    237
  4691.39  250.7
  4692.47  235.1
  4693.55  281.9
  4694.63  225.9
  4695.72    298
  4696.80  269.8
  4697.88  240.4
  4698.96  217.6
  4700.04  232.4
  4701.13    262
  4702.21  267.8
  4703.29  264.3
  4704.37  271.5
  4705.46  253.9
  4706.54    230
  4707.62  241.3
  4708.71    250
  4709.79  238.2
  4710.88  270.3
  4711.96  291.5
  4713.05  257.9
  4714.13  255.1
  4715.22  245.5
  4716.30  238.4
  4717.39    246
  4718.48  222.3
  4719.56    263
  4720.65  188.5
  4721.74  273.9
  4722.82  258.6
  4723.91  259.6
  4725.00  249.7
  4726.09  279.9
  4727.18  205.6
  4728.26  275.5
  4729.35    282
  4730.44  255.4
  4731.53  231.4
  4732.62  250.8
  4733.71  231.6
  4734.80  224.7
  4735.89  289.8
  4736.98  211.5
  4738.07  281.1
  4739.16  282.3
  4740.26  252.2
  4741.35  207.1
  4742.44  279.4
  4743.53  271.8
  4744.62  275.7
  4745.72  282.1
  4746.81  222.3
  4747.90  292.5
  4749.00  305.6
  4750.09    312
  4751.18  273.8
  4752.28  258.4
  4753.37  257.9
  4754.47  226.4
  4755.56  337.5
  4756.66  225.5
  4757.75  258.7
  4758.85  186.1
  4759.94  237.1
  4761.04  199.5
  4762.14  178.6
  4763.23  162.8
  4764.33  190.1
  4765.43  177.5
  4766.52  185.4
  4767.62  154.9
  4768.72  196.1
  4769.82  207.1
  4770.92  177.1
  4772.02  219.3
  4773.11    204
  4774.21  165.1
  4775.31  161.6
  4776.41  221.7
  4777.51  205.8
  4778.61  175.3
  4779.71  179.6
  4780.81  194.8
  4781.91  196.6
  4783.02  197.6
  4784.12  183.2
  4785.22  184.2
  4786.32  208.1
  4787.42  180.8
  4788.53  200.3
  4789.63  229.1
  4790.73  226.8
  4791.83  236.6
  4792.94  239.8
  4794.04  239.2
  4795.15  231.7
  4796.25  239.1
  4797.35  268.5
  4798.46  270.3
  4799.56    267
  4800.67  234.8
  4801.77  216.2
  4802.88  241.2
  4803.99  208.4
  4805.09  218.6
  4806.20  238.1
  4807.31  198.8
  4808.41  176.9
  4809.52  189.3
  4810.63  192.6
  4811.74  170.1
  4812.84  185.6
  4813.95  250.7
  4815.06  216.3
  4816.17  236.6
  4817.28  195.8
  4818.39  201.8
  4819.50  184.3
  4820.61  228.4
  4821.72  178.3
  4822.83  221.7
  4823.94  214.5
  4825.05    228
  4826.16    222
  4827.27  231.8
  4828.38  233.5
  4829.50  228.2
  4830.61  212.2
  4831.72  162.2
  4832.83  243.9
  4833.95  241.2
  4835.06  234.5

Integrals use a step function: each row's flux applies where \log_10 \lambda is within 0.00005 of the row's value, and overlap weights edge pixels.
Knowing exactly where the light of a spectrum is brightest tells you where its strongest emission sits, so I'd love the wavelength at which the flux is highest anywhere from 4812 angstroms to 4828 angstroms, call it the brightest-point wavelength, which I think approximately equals 4813.95 angstroms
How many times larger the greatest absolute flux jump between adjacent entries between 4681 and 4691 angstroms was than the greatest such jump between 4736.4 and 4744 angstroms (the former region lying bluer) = 1.12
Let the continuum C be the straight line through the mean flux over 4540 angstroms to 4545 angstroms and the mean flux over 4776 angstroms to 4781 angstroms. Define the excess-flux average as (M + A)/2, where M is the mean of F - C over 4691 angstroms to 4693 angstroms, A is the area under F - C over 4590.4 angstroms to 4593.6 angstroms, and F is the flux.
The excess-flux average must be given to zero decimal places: 51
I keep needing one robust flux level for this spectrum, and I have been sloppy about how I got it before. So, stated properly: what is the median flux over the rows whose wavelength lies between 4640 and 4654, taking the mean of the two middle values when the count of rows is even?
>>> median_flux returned 225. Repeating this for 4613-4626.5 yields 260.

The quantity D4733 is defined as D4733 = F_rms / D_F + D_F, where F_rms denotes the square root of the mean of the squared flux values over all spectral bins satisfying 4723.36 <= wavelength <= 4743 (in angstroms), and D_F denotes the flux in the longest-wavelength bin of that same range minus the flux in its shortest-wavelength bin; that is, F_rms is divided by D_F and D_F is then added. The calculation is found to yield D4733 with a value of 32.6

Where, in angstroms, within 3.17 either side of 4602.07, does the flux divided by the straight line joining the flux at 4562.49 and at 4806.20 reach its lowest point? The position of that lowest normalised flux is 4601.53 angstroms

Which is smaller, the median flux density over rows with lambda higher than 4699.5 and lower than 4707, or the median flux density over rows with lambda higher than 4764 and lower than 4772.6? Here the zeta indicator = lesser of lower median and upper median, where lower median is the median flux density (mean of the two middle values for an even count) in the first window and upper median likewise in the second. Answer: 188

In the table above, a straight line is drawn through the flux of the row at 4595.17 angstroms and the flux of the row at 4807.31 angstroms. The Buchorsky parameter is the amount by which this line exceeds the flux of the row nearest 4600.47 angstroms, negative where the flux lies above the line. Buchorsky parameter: 50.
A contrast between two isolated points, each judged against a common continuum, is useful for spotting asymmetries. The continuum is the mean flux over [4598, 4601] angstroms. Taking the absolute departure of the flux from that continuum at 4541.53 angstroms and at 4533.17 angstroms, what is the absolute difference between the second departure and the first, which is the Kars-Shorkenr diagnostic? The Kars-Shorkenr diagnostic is 3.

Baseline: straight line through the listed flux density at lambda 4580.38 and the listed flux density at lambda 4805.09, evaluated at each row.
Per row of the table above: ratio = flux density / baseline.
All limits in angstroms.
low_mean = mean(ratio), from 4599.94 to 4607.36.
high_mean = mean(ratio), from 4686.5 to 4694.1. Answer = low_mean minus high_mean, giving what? -0.15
